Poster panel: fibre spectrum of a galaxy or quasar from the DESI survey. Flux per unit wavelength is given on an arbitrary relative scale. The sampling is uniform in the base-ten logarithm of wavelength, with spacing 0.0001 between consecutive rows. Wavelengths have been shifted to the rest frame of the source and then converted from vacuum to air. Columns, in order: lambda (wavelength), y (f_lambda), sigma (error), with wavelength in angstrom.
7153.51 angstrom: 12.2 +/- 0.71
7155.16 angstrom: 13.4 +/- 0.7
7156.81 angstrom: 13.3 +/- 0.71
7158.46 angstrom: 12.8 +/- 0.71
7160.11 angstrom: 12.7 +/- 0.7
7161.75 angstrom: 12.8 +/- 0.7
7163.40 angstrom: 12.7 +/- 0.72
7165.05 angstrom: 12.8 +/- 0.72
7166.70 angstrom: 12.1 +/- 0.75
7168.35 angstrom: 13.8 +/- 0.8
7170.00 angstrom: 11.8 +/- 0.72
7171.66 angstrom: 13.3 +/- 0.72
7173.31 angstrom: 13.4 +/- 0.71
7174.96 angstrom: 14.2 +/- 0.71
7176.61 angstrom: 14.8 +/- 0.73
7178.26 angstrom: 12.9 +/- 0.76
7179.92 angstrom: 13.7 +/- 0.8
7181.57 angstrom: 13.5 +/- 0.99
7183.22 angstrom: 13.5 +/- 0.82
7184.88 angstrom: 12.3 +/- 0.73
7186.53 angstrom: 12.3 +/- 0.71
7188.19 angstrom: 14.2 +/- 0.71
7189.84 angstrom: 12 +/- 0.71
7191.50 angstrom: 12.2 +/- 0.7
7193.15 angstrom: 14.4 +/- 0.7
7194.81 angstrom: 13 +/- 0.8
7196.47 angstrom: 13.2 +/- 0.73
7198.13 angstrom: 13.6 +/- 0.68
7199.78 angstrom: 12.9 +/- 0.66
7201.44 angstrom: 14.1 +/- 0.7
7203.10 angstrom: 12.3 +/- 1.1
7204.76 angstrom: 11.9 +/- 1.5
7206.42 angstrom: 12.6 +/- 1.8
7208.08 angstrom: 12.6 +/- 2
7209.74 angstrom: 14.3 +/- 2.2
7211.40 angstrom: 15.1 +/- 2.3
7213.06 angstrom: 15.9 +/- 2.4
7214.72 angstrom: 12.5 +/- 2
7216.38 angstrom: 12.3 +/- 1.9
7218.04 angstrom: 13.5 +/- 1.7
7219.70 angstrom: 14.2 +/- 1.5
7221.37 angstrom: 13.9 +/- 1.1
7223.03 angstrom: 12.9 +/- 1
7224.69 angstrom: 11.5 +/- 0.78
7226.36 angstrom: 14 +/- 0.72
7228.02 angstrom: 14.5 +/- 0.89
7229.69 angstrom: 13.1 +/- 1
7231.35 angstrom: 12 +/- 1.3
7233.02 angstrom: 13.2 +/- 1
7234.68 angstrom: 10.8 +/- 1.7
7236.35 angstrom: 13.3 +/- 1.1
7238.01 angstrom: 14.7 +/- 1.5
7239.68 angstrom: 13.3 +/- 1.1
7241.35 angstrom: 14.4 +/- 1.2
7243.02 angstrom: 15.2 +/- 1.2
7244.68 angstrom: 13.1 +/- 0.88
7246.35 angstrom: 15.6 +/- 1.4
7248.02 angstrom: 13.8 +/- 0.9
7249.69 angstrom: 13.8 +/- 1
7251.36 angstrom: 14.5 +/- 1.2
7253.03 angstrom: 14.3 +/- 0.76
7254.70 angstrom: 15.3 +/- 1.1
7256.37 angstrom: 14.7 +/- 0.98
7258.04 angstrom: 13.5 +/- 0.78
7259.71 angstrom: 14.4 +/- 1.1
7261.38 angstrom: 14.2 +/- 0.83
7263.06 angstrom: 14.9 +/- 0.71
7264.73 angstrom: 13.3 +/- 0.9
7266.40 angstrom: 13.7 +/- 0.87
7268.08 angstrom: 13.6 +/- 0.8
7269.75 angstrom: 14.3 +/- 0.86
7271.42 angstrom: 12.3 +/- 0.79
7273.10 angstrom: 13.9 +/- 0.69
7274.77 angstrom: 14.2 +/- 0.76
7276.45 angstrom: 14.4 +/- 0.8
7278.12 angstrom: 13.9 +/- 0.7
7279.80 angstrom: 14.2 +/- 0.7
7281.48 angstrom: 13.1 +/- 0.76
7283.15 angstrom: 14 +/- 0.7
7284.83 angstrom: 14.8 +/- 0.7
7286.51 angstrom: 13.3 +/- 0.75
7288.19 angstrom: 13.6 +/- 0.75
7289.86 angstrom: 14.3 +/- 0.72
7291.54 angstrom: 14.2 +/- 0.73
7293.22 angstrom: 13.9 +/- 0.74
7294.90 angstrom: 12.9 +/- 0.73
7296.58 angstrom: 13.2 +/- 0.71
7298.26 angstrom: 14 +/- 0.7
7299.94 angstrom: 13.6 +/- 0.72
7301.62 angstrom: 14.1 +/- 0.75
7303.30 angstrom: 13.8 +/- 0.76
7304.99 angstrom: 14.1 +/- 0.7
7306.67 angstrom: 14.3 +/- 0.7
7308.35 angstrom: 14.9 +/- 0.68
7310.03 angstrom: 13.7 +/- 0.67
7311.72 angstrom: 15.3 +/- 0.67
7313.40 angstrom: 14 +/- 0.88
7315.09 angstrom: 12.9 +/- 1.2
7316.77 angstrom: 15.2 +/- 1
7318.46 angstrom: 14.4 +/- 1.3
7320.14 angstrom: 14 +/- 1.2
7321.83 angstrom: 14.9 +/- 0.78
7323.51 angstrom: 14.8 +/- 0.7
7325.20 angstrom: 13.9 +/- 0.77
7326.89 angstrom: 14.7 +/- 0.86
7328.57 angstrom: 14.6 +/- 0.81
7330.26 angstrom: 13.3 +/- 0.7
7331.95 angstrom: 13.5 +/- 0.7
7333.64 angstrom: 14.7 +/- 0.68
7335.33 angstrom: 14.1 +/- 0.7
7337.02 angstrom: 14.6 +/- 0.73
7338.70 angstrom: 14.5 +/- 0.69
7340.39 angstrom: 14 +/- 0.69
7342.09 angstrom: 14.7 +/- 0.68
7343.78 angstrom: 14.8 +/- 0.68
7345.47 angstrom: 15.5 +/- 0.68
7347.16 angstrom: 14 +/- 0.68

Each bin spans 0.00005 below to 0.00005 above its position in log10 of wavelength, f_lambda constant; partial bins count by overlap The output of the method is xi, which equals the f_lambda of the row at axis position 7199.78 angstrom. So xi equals 12.9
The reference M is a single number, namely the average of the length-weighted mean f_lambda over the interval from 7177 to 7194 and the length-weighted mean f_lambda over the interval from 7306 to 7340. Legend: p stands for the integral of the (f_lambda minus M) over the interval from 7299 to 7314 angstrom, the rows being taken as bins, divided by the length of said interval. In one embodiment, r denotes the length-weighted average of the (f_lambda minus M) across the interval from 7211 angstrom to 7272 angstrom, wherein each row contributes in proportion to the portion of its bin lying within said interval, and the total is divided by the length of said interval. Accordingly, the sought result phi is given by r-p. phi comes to -0.4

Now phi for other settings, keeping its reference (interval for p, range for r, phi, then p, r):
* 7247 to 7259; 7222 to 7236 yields -1.5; 0.6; -0.9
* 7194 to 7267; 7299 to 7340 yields 0.6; -0.1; 0.5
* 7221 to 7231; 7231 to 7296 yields 0.7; -0.5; 0.2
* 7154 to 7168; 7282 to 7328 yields 1.3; -0.9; 0.4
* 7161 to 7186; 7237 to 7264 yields 1.2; -0.6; 0.6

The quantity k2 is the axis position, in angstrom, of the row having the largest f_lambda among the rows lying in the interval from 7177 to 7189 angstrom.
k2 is 7188.19 angstrom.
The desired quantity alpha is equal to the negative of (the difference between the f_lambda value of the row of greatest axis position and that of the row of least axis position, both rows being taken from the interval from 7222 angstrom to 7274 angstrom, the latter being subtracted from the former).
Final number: -1.0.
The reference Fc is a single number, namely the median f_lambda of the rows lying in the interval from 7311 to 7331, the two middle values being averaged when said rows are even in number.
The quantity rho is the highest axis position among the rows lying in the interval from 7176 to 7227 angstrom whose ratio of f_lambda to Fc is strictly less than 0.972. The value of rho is 7226.36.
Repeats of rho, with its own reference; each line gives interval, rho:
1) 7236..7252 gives 7249.69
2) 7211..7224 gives 7223.03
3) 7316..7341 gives 7340.39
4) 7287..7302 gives 7299.94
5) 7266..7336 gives 7331.95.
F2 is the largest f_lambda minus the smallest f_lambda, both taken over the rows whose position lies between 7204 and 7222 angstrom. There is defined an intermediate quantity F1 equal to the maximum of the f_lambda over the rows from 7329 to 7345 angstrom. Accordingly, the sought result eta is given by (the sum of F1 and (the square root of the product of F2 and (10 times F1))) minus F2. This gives 35.1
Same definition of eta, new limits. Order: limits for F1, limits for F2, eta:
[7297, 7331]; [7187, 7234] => 36.8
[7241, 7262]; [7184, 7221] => 36.6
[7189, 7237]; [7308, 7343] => 33.0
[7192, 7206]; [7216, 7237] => 33.8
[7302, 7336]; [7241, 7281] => 34.5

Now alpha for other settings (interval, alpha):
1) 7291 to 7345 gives -0.6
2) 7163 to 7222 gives -1.2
